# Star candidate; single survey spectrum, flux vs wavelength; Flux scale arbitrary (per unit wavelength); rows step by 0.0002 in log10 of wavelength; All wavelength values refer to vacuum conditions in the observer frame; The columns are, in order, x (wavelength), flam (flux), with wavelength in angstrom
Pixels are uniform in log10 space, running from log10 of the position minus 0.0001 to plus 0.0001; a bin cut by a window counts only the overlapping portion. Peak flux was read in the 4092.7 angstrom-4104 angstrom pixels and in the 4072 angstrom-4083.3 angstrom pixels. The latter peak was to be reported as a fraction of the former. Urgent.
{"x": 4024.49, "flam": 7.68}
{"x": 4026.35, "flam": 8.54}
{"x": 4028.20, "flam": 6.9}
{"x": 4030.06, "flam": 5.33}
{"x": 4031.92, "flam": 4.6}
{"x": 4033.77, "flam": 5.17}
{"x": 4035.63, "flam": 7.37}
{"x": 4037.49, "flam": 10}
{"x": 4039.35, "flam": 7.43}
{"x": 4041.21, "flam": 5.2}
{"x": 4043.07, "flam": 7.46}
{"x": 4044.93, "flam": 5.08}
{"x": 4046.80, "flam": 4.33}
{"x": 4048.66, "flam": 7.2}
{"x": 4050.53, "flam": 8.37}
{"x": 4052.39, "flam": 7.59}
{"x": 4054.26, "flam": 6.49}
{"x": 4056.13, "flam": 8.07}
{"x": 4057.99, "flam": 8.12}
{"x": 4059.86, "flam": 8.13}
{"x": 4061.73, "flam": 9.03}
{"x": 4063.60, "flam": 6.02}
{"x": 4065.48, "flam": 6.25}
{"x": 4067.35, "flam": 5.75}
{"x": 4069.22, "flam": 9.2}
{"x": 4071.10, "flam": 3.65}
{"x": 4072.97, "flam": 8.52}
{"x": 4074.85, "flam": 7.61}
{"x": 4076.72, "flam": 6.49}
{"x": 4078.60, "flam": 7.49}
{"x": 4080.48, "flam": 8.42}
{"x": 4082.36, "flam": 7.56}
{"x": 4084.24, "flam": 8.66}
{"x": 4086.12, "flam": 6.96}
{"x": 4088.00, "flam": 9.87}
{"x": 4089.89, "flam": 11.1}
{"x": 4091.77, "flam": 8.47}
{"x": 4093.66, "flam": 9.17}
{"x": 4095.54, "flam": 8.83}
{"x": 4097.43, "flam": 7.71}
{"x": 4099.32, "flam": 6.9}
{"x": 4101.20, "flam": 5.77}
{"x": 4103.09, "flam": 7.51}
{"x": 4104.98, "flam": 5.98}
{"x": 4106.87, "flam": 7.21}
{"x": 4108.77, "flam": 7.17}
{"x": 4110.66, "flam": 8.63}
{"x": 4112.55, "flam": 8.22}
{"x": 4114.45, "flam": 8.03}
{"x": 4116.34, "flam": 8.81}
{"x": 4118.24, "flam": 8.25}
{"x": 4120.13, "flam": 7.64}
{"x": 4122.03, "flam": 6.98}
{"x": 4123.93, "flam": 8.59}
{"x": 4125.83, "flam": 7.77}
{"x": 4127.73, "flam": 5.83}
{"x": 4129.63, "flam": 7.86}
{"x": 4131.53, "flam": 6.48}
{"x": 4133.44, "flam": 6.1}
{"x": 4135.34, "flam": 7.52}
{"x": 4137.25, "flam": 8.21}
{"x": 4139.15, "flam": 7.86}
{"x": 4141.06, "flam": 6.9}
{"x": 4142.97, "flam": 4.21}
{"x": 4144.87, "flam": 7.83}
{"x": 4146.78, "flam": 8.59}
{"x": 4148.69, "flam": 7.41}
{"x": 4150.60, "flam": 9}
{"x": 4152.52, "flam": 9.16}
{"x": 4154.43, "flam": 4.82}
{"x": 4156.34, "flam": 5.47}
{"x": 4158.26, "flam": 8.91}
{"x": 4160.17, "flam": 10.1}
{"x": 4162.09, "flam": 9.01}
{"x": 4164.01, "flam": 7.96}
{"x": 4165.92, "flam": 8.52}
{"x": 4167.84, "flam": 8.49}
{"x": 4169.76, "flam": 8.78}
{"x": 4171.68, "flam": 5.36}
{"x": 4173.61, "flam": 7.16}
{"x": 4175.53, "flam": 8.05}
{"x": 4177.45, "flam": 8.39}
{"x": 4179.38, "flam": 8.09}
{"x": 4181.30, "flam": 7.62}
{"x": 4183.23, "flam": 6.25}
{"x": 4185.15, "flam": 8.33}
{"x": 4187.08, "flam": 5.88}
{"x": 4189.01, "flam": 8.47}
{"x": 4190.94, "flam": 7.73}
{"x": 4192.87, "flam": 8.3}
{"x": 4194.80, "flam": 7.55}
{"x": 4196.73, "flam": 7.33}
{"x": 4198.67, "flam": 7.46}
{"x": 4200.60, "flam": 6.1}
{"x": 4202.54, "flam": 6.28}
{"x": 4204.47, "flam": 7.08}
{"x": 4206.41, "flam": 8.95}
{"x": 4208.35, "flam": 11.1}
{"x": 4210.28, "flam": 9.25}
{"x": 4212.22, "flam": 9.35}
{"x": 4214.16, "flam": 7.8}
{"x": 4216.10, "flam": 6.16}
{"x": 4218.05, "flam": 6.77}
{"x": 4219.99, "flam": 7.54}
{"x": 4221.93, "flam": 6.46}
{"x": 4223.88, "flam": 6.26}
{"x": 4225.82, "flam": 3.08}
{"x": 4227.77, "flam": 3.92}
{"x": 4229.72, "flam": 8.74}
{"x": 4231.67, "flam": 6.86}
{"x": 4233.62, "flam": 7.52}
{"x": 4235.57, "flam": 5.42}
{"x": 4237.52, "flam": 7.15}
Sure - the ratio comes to 0.93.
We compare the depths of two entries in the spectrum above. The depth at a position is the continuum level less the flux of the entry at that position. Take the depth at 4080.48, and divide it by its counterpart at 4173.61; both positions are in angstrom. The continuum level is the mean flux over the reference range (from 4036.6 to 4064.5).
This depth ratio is -16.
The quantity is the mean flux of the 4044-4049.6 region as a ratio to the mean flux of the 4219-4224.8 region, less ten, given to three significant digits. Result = -9.18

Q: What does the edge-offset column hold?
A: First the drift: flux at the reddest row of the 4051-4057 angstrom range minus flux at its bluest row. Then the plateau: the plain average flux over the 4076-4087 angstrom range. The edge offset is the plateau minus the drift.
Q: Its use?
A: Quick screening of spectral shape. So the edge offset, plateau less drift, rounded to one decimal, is 7.1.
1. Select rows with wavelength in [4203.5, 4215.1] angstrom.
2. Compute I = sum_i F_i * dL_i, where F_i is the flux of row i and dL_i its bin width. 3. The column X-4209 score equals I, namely 104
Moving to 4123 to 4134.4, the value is 81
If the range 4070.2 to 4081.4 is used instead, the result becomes 79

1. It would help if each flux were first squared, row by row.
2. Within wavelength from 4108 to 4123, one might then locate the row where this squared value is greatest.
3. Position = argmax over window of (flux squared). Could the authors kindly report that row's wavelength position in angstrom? 4116.34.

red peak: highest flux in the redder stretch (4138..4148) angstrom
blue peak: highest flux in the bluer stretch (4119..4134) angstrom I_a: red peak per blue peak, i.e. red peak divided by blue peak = 1.00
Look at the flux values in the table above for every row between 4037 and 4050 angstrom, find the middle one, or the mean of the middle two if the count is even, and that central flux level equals 7.2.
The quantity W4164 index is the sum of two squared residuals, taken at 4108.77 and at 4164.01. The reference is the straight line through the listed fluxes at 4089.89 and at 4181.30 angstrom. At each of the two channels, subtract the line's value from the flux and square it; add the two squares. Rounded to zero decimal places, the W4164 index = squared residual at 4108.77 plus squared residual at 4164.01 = 10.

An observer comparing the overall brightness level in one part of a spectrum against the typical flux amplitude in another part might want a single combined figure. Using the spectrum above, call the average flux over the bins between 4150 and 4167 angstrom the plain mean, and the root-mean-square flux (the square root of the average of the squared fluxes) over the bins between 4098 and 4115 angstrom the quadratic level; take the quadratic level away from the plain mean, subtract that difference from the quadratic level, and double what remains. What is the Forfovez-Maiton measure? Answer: 13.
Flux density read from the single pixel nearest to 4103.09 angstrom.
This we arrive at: 7.51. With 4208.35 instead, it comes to 11.1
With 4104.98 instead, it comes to 5.98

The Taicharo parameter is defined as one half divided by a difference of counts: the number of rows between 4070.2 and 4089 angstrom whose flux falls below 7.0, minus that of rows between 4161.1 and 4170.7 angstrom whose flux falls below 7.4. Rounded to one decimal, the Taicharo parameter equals 0.2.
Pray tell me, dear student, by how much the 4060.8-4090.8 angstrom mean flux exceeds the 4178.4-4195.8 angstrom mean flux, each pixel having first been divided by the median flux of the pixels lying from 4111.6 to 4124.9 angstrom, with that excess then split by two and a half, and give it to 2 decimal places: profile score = 0.00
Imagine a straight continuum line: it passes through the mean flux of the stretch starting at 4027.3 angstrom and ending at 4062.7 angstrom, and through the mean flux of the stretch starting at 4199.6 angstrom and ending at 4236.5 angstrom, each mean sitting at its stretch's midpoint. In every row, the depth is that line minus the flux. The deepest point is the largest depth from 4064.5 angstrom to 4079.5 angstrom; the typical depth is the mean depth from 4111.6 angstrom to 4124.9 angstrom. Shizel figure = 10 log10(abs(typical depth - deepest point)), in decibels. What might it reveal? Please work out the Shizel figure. 6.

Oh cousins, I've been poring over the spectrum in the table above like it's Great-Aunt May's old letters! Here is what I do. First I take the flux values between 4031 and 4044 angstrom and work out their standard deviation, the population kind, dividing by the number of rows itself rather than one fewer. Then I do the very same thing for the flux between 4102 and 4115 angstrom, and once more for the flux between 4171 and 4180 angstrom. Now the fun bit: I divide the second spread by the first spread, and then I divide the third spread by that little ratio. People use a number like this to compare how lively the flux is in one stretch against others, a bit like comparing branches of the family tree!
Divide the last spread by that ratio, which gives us 2.4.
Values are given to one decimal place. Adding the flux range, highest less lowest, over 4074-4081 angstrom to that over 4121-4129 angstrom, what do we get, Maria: 4.7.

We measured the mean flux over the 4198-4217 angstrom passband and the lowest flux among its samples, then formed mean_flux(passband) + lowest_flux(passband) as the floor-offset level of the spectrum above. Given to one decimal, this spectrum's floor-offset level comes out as 14.1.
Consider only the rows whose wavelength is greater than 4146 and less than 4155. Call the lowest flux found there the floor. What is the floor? 4.82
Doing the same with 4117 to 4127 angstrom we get 6.98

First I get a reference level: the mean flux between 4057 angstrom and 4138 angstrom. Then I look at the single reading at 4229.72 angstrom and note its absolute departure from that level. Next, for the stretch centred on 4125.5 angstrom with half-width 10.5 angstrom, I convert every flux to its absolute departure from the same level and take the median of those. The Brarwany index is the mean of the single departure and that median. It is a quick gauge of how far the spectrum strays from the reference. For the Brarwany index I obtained 0.9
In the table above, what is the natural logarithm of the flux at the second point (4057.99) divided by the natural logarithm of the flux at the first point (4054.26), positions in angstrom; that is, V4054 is 1.12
